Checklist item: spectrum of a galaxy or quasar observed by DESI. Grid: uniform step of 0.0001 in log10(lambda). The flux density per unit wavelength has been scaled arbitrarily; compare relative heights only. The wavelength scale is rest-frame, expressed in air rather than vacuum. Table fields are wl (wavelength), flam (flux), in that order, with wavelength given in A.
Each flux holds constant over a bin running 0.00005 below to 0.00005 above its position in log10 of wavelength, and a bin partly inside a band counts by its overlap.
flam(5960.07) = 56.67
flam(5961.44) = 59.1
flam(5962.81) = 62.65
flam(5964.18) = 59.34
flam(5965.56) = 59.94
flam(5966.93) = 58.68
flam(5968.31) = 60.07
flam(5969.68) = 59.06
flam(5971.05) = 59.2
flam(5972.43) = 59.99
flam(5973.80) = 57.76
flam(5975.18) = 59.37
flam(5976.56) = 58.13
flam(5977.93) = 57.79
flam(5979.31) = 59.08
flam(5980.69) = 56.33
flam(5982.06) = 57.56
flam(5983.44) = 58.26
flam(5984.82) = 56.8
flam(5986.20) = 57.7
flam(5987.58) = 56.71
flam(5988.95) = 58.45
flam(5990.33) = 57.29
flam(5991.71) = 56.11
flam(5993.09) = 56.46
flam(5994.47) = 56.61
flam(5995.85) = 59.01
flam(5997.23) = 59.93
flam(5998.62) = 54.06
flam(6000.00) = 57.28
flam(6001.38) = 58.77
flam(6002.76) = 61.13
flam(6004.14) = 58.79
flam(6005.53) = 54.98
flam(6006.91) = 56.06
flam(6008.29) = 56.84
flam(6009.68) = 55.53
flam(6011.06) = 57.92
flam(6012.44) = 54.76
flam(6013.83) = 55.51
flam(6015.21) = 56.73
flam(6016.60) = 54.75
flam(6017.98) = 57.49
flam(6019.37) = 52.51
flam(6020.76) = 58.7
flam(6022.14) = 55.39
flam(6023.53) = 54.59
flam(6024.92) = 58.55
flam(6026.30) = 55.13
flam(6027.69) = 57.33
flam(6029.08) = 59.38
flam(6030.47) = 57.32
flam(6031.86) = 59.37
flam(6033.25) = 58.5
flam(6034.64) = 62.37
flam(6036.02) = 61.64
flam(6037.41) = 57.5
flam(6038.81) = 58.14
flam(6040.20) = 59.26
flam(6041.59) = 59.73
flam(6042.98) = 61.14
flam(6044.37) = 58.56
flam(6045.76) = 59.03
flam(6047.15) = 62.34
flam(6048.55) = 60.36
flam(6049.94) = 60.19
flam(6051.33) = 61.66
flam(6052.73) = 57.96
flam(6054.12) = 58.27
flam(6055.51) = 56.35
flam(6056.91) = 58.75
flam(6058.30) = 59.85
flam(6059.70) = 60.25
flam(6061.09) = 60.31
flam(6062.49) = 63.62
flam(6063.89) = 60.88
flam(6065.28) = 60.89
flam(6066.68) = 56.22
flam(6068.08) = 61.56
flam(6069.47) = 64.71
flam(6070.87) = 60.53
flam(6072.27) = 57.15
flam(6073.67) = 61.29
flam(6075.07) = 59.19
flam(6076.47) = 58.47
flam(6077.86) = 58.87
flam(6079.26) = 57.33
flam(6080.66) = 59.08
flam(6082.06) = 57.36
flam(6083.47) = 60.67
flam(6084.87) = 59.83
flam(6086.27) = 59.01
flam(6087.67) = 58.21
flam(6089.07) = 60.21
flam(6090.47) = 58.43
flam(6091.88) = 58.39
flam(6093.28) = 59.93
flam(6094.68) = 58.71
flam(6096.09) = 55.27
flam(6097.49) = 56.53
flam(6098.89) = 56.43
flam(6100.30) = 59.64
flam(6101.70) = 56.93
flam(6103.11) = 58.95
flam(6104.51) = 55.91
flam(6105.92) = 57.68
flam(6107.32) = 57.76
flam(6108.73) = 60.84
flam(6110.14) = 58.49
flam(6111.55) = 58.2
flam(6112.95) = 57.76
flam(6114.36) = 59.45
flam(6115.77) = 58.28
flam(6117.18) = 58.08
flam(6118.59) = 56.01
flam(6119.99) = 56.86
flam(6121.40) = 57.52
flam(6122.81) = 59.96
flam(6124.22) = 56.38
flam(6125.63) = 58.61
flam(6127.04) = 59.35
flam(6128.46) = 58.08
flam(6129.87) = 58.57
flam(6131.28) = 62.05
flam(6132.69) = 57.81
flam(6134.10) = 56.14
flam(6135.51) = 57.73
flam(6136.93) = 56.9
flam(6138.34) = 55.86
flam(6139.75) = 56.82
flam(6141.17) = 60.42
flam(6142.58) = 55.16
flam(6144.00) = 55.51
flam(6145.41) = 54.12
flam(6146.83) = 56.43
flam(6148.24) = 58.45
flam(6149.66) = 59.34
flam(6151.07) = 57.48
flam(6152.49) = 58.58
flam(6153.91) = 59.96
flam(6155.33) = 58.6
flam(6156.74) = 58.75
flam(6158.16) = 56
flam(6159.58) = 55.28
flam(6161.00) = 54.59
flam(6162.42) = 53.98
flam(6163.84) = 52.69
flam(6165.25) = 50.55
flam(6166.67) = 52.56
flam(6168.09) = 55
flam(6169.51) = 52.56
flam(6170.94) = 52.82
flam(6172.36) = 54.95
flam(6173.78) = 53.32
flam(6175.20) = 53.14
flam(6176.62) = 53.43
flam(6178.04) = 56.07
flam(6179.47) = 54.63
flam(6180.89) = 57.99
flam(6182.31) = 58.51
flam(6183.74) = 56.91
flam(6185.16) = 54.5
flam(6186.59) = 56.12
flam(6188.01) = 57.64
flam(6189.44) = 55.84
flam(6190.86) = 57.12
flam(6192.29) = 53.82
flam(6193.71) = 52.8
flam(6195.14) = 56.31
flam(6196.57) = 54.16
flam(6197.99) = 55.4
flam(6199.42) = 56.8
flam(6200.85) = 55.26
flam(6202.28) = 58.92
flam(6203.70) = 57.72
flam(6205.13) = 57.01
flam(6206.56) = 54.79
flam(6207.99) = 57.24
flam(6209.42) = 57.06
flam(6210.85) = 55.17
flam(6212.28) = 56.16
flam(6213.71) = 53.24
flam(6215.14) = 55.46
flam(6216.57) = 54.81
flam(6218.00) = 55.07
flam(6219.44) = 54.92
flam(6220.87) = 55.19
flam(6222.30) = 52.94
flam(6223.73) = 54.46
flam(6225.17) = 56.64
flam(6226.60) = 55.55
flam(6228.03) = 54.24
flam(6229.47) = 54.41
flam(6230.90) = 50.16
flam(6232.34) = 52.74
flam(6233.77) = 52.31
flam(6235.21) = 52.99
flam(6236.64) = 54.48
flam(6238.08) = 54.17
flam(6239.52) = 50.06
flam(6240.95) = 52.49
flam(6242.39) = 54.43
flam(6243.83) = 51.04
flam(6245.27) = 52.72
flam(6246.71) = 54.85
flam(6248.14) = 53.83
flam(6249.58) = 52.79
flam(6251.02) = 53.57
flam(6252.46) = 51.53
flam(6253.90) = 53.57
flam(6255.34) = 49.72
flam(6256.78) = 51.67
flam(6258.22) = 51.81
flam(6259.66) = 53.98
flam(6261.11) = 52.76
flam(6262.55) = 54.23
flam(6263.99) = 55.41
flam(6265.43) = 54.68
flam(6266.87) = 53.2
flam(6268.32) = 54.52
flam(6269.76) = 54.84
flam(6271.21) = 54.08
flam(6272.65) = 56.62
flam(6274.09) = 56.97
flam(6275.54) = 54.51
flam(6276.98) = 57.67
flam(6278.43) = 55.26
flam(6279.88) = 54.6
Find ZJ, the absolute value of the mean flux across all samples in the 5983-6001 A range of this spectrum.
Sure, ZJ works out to 57.3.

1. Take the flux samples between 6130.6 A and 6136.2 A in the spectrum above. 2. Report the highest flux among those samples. 62.05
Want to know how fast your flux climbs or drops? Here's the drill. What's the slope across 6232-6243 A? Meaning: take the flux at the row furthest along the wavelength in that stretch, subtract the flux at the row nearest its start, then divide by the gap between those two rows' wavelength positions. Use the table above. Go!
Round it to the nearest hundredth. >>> 0.17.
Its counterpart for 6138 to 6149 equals 0.26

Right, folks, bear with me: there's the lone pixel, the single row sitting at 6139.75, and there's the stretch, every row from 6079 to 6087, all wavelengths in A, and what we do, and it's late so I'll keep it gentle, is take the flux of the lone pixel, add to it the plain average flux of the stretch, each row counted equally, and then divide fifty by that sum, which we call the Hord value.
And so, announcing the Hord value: 0.432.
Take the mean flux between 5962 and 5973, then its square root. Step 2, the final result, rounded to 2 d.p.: 7.74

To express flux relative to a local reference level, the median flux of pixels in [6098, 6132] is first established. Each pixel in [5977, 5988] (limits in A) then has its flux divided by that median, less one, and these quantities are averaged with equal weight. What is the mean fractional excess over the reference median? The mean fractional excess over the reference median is -0.01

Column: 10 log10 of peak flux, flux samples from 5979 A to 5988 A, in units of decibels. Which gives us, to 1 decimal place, 17.7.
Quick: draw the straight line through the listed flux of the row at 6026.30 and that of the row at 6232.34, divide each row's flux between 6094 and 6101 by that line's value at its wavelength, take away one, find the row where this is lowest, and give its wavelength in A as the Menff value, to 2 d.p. 6096.09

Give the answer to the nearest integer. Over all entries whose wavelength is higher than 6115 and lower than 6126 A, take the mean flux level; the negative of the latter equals -58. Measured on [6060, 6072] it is -61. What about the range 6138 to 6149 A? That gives -57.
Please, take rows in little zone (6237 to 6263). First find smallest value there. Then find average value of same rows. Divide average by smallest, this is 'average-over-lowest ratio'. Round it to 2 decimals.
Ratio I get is 1.06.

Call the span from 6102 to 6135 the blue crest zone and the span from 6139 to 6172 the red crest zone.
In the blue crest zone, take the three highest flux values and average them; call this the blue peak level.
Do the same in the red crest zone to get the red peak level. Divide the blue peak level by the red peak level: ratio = 1.02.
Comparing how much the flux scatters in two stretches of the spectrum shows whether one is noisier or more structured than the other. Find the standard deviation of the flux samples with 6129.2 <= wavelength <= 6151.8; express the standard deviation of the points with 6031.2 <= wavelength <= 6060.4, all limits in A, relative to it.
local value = 0.80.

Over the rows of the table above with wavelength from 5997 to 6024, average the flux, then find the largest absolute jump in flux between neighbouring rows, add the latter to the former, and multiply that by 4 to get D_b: 251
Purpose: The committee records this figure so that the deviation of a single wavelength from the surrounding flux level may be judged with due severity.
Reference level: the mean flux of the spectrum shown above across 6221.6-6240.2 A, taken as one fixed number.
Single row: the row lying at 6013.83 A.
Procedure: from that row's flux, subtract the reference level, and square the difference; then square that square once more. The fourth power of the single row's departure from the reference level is 17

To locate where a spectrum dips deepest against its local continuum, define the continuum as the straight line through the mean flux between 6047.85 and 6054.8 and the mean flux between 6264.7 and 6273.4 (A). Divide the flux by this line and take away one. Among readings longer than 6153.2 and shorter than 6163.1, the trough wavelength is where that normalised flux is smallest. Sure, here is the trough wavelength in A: 6162.42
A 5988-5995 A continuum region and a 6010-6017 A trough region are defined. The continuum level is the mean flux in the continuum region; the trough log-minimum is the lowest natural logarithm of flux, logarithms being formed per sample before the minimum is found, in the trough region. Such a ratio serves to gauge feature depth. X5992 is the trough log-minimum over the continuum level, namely 0.0702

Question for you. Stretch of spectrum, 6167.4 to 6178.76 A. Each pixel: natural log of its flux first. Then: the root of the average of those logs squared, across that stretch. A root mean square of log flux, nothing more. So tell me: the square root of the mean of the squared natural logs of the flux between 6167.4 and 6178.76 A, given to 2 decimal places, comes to 3.99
